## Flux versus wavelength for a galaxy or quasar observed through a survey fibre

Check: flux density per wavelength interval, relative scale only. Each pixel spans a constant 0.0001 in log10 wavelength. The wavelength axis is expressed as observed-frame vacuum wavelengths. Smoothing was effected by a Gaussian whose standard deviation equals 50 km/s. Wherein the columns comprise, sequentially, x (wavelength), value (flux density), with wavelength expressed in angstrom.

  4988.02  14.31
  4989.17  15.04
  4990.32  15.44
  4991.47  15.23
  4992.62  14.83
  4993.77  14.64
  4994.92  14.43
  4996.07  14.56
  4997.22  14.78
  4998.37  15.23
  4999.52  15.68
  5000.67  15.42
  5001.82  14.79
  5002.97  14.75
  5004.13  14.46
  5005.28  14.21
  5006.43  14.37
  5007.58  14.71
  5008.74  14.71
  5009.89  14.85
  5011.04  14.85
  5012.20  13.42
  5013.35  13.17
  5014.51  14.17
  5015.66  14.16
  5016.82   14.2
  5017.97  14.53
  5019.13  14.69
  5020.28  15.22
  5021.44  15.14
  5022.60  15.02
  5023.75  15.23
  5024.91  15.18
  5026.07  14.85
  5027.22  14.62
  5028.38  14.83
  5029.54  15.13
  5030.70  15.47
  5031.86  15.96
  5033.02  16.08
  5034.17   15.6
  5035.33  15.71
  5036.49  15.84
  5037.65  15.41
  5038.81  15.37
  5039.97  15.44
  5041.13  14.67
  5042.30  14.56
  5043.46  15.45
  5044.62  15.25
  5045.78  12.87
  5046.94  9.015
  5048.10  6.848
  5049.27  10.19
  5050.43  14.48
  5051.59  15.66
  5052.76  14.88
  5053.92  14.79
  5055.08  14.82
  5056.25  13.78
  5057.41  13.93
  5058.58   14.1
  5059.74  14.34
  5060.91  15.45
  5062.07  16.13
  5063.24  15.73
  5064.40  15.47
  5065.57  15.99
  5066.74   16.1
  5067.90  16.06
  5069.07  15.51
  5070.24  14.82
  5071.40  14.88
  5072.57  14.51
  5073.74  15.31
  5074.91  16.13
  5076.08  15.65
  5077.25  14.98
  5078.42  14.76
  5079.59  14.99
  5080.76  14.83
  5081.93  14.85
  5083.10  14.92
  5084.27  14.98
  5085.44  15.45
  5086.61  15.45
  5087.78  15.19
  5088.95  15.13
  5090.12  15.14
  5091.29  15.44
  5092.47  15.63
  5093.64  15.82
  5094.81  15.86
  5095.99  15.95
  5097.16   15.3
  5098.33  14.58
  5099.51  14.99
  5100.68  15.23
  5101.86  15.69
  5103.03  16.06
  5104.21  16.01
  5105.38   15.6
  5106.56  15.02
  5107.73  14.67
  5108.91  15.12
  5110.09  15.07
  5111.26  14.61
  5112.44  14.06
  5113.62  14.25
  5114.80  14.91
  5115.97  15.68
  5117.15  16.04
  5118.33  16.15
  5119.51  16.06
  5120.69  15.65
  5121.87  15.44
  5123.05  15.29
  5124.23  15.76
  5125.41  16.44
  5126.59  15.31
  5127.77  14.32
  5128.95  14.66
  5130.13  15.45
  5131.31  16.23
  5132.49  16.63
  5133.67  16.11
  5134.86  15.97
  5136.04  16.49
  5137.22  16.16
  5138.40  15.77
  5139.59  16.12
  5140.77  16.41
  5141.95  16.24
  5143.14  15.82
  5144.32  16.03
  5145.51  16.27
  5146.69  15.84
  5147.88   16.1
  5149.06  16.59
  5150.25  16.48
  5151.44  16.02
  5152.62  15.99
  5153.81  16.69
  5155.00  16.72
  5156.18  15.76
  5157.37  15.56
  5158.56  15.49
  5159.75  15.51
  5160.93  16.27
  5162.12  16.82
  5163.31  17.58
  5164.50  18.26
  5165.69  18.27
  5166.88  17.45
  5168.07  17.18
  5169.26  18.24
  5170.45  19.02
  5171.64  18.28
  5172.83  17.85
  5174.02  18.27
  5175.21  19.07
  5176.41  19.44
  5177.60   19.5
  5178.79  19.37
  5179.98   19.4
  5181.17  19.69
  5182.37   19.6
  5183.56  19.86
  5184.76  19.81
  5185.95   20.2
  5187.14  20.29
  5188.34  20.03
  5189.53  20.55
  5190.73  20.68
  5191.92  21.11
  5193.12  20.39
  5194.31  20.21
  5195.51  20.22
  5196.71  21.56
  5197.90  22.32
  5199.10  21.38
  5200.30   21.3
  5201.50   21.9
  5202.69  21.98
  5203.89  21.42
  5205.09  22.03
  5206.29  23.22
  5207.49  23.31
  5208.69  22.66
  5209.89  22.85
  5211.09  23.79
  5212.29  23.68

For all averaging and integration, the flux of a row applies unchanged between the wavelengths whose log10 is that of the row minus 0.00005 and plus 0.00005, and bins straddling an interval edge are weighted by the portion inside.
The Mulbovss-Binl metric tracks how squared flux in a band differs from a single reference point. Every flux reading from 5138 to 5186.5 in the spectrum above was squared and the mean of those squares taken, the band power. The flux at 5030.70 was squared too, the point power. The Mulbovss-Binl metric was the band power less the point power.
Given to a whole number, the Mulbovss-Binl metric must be 67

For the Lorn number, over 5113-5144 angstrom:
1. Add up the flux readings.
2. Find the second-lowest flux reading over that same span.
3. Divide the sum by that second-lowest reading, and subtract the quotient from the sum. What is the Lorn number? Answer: 381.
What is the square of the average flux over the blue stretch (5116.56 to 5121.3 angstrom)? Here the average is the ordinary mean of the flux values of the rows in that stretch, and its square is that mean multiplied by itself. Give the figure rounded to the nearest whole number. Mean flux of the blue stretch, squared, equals 255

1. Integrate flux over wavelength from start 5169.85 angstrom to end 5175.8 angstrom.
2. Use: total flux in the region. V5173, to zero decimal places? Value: 110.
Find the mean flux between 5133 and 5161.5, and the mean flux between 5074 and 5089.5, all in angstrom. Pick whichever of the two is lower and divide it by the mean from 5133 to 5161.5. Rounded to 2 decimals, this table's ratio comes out 0.94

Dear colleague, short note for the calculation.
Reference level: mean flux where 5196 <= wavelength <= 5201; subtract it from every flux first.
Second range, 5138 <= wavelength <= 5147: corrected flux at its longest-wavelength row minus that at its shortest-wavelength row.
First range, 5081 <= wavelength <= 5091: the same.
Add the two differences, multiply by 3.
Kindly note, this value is 1.1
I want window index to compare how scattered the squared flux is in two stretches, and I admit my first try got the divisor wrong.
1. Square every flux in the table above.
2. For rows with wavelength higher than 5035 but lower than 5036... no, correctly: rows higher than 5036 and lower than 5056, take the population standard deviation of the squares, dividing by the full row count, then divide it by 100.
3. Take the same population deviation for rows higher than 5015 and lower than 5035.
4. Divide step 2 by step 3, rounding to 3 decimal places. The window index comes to 0.038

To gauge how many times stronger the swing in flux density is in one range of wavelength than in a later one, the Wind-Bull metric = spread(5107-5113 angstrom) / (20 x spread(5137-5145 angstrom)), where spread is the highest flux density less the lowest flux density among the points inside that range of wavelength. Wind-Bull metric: 0.083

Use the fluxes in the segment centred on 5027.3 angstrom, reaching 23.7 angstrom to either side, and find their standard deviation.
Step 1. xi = 1.8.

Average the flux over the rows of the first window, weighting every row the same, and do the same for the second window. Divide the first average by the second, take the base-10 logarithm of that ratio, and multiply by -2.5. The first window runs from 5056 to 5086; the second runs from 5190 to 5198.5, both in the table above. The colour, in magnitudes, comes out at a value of 0.35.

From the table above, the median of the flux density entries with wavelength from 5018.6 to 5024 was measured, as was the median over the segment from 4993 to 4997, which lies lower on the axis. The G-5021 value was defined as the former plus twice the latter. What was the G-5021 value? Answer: 44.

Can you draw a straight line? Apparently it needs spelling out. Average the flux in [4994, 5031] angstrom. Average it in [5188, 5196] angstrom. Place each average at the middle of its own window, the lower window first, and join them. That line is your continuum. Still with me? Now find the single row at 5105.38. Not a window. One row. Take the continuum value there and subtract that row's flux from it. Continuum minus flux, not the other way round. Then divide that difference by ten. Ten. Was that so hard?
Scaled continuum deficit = 0.21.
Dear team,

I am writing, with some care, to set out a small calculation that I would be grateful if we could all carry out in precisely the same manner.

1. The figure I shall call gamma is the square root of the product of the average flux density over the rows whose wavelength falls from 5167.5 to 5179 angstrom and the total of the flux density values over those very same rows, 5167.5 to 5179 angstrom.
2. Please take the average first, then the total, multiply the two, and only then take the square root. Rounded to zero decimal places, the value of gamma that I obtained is 59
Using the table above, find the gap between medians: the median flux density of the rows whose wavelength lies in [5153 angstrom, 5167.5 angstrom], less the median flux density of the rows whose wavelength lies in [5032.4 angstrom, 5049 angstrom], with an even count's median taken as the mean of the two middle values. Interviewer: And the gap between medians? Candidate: 1.3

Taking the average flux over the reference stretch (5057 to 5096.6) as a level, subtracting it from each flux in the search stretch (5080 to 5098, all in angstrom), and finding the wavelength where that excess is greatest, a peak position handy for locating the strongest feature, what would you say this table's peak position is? 5095.99 angstrom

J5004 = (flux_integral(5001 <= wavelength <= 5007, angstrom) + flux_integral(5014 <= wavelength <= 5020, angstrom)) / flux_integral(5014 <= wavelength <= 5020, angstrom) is 2.01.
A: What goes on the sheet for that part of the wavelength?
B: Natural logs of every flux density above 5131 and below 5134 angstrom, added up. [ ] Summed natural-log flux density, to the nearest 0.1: 8.4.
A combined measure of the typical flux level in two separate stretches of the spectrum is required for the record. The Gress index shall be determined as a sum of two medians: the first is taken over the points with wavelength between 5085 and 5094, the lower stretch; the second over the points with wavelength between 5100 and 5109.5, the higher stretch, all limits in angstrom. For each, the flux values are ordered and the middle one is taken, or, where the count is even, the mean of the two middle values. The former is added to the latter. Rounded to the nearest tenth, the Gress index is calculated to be 30.9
